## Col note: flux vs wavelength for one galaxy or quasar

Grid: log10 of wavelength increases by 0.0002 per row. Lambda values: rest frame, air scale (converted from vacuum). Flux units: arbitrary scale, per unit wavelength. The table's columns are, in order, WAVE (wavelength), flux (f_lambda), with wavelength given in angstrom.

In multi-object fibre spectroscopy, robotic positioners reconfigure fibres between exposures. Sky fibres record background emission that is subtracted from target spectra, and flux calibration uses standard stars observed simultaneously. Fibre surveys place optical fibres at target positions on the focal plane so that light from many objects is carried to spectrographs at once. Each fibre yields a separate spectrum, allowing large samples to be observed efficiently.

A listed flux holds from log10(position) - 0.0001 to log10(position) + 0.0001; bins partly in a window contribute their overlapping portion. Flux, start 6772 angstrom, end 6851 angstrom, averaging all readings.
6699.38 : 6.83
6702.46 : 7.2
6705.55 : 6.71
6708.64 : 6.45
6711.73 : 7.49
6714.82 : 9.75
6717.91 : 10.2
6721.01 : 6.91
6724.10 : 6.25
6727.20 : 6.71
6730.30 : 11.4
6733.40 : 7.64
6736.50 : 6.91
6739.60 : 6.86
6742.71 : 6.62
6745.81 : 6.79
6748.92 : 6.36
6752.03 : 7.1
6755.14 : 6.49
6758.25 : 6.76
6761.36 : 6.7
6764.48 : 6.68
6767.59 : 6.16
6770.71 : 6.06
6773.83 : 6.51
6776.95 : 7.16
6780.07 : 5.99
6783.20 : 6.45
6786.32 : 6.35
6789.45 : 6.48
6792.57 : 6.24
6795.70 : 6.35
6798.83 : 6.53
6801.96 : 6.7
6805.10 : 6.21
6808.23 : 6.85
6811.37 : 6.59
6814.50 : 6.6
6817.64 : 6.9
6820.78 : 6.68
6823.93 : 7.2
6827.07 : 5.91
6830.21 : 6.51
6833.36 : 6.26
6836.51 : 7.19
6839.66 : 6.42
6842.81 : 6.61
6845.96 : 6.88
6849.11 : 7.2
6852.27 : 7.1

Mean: 6.59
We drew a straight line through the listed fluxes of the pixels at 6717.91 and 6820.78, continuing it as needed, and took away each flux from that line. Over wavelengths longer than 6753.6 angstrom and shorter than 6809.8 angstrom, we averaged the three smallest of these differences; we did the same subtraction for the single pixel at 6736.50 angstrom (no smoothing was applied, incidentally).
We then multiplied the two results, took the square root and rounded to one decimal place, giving 1.3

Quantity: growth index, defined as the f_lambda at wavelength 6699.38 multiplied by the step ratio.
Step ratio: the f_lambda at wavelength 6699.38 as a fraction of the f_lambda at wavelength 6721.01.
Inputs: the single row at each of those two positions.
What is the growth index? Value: 6.8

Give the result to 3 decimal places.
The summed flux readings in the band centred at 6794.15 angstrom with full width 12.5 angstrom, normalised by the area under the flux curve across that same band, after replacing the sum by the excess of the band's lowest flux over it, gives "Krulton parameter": -0.242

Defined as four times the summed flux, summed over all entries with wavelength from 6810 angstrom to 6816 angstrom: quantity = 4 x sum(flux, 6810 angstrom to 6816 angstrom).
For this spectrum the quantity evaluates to 53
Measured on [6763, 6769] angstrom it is 51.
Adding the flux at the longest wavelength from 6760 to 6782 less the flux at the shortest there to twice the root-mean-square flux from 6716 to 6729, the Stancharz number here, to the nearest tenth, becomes 14.6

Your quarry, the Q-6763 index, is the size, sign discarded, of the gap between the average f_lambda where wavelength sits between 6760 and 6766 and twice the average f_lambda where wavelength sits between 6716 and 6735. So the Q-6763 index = 9.7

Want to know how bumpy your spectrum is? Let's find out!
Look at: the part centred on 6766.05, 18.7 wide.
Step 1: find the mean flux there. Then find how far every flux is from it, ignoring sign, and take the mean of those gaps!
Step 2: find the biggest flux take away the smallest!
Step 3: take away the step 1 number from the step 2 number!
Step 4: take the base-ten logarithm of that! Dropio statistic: -0.34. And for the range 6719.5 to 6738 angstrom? 0.59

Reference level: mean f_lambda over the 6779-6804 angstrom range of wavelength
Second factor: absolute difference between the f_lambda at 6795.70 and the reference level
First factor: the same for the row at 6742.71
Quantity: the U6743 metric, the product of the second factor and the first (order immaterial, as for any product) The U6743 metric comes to 0.01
